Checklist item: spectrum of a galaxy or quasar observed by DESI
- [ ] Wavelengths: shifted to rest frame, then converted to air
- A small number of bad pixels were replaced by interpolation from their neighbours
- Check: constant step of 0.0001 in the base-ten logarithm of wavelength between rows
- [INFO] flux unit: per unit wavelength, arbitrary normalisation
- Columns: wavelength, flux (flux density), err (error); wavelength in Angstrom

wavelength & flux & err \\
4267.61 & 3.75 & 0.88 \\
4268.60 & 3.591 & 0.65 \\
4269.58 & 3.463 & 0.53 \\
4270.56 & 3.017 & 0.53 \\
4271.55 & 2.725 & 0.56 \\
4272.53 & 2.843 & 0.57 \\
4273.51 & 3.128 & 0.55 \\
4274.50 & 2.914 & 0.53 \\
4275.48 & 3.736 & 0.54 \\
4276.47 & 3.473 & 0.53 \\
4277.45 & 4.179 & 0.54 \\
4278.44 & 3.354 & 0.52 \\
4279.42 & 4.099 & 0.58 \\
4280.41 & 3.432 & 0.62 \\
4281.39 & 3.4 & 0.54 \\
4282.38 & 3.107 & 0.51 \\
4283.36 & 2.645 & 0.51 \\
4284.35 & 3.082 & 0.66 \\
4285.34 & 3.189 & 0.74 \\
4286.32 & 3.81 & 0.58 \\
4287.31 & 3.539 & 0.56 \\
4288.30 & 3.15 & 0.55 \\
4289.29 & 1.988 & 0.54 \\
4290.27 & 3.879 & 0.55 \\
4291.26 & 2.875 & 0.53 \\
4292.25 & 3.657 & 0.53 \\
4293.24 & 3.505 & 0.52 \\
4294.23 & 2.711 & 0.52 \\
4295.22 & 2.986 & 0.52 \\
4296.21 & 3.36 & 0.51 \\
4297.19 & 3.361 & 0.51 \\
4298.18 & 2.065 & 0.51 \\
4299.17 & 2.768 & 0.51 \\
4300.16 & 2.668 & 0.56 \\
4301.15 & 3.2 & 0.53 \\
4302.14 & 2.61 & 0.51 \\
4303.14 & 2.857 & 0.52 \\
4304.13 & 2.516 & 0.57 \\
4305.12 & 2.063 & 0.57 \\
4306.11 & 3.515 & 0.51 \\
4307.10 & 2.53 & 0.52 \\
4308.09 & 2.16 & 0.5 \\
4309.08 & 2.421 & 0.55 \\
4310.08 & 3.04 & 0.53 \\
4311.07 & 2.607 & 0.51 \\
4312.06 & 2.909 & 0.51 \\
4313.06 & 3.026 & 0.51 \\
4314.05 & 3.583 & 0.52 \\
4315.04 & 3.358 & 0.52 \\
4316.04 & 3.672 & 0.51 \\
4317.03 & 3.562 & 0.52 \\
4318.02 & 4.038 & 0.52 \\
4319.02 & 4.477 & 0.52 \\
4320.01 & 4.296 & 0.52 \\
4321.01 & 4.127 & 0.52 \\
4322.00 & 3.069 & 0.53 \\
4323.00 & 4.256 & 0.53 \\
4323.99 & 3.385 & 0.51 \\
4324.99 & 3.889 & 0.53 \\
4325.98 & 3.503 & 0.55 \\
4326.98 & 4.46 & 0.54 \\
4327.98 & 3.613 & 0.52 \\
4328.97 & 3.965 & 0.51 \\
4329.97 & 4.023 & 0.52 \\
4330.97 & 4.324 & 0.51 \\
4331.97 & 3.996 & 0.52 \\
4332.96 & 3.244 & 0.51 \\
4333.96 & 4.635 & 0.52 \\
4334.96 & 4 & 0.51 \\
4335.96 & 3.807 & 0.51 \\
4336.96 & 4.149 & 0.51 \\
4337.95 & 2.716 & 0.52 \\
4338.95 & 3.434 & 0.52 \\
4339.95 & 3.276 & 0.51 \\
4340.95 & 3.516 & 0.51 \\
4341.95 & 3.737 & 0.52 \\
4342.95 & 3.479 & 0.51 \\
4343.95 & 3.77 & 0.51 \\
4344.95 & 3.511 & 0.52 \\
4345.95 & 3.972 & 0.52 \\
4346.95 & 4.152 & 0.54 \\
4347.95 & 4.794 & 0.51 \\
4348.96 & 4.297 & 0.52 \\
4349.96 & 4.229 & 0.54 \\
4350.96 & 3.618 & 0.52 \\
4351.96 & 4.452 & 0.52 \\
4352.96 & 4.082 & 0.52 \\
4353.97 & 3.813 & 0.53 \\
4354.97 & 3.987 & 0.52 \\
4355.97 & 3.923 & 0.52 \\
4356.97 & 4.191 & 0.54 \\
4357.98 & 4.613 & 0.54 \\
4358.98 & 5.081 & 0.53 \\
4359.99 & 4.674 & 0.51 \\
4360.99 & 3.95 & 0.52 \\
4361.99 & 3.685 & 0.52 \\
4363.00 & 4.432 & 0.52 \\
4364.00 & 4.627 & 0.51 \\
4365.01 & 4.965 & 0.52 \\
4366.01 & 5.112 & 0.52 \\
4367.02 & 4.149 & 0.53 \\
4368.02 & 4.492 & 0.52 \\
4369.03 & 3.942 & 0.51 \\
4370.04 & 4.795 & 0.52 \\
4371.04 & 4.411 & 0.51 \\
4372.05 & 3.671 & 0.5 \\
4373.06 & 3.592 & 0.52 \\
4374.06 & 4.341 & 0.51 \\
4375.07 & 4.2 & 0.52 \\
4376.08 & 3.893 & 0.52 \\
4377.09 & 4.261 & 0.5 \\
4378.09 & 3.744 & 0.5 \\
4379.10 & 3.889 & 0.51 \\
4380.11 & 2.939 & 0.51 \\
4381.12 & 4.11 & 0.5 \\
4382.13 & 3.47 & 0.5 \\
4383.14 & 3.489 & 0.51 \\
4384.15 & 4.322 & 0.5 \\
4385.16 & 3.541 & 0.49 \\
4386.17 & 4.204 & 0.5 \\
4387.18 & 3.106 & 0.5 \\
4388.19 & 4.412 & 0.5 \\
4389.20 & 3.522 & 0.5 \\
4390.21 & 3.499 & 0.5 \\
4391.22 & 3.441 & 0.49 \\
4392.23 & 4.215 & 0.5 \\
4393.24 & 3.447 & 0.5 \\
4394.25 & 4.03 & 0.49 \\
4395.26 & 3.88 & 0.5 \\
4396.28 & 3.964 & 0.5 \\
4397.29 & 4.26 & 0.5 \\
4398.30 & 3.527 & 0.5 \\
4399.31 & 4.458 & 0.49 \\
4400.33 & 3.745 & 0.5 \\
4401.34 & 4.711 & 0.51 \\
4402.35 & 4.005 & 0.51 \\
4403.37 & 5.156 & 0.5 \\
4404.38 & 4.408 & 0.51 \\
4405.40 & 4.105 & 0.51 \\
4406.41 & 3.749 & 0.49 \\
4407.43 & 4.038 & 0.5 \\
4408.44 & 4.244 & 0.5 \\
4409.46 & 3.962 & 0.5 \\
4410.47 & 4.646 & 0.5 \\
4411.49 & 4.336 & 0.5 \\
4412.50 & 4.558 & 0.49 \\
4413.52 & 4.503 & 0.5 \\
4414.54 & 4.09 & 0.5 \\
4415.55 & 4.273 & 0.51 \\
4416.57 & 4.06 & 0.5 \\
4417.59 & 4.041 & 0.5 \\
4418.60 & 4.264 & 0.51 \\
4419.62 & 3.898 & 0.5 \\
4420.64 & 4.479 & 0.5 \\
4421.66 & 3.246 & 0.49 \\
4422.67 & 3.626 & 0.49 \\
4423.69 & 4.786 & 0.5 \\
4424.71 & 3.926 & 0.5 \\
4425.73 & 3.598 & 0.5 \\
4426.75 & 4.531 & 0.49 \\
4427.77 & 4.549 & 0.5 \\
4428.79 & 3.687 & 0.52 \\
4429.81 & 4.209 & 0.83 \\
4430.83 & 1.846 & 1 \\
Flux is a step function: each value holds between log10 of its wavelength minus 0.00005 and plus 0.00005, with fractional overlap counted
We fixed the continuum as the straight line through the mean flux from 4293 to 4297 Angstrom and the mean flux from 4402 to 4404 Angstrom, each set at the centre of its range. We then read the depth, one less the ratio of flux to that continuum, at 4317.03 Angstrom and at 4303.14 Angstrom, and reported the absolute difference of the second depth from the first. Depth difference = 0.16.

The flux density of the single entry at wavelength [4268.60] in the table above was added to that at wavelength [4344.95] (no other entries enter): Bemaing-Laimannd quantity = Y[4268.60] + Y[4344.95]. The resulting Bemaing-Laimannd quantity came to 7.1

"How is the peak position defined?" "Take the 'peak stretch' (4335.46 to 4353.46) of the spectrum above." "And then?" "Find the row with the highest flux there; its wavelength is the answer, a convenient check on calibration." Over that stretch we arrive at 4347.95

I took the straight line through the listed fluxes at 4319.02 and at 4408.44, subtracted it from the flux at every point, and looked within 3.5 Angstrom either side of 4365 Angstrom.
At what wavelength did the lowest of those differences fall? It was 4361.99 Angstrom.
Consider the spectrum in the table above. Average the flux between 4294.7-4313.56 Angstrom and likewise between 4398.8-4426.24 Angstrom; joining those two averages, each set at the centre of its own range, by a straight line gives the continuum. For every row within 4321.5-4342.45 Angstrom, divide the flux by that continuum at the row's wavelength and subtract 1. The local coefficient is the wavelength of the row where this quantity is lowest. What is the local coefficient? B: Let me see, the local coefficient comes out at 4337.95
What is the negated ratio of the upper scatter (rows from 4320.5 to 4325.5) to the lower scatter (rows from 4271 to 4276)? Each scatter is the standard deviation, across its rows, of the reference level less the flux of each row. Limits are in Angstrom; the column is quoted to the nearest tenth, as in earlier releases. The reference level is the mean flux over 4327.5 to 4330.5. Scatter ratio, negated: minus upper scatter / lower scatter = -1.3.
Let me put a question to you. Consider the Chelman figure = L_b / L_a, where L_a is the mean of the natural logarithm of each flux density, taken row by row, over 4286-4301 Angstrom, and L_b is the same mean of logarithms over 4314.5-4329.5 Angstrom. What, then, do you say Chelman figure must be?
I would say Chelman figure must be 1.21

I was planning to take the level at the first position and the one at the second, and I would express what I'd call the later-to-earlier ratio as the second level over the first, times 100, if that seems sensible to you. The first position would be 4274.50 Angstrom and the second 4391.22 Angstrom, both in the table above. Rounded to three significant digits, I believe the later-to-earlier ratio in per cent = 118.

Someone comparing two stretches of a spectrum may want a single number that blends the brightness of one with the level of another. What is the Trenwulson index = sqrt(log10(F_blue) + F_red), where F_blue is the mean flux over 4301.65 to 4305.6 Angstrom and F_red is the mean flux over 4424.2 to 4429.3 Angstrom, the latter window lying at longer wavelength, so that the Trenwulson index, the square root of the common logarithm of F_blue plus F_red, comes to 2.11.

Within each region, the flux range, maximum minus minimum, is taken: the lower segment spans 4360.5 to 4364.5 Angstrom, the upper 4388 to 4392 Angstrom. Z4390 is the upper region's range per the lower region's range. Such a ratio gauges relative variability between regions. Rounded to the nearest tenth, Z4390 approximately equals 1.0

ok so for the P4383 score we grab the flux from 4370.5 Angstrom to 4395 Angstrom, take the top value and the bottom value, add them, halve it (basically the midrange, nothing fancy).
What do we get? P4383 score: 3.7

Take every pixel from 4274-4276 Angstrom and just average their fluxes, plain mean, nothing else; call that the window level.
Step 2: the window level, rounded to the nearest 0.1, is 3.3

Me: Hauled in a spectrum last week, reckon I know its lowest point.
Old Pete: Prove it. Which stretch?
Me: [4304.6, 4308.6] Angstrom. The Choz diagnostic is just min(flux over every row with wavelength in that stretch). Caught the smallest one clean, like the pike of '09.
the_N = 2.063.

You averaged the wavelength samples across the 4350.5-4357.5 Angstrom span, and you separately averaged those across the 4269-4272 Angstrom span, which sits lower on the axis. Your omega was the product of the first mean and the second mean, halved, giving 6.2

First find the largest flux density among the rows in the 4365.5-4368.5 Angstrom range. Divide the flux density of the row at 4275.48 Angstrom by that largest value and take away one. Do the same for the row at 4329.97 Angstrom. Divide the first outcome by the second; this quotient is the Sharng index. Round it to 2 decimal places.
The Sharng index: 1.26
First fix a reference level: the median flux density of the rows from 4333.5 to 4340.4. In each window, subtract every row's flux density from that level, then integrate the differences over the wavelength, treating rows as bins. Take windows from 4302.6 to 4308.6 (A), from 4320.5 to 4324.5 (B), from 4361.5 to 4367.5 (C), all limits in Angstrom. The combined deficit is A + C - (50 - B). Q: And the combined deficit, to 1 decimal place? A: -46.6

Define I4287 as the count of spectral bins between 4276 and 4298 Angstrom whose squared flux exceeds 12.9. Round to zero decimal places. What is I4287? 5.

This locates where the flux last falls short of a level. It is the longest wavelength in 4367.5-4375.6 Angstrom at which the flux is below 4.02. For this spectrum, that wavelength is 4373.06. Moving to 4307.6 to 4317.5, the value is 4317.03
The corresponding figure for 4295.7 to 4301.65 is 4301.15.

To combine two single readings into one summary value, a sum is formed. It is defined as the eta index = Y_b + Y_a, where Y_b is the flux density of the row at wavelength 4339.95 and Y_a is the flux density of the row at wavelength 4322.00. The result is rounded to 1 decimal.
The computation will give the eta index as 6.3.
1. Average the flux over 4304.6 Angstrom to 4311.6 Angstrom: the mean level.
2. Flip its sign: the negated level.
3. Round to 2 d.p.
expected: -2.62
